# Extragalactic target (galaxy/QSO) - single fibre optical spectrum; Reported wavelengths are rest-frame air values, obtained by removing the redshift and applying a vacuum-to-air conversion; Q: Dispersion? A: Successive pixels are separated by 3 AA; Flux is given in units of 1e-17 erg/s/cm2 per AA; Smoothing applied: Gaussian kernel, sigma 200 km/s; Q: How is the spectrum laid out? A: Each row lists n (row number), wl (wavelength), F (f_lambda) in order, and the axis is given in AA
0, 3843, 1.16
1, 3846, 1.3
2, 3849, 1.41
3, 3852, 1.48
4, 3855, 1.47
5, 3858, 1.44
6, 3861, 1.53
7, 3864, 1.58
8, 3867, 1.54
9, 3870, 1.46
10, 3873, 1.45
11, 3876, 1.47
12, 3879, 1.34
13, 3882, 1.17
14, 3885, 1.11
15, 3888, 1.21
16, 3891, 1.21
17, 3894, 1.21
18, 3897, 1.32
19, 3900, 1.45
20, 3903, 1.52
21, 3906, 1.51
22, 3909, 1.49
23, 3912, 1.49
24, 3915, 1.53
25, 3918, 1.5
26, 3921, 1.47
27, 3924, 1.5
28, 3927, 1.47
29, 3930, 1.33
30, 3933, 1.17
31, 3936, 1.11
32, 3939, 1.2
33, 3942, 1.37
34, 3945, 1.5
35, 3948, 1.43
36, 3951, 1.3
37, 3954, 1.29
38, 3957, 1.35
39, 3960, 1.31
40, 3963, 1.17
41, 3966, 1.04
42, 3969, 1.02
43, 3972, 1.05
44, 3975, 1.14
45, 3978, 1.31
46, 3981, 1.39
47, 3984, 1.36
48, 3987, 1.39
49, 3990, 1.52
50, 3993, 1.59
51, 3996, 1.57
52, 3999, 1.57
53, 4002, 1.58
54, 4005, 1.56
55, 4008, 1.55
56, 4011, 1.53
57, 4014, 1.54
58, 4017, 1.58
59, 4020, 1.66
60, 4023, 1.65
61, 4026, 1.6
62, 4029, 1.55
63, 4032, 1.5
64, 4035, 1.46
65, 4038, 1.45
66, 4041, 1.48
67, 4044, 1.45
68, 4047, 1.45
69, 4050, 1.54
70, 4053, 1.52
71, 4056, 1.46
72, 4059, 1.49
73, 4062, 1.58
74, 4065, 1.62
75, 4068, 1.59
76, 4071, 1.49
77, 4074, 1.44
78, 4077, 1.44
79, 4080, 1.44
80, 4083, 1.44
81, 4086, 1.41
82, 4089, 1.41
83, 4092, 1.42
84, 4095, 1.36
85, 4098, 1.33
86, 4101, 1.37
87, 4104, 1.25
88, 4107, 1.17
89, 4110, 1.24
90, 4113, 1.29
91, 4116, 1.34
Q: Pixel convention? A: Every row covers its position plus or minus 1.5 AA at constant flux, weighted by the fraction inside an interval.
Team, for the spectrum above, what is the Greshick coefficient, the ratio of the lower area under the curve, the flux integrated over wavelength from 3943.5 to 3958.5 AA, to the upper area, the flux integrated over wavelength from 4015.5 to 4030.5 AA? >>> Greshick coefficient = 0.85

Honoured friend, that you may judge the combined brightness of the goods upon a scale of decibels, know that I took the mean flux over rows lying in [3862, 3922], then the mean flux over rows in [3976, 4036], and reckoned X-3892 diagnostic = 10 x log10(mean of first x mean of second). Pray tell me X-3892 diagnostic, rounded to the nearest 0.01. 3.29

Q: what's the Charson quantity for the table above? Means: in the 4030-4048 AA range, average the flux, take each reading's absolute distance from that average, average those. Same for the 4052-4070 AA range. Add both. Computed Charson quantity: 0.070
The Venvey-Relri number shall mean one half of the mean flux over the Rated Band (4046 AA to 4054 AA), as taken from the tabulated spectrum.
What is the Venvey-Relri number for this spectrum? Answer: 0.75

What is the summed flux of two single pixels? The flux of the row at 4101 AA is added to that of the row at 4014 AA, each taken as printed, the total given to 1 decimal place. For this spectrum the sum 2.9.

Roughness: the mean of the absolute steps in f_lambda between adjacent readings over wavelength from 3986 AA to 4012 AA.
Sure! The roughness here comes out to 0.035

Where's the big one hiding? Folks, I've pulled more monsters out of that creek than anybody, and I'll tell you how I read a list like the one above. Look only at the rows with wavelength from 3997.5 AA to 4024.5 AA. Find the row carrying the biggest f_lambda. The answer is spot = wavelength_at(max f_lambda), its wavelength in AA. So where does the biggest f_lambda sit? 4020 AA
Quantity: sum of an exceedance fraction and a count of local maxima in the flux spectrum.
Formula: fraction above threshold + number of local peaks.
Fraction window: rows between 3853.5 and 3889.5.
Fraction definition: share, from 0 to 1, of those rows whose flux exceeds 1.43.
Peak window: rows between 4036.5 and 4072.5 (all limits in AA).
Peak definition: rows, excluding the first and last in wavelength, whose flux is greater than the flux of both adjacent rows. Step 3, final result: 3.7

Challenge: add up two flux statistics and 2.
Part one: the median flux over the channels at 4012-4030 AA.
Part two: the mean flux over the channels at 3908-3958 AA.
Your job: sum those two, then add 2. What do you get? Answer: 4.97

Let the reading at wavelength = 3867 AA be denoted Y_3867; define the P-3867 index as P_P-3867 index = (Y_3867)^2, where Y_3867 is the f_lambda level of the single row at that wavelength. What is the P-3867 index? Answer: 2.4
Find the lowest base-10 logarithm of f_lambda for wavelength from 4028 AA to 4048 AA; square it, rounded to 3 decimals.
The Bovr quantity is 0.026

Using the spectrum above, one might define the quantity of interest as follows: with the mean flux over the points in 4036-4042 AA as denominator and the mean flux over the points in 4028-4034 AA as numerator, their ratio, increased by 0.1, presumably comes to 1.14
